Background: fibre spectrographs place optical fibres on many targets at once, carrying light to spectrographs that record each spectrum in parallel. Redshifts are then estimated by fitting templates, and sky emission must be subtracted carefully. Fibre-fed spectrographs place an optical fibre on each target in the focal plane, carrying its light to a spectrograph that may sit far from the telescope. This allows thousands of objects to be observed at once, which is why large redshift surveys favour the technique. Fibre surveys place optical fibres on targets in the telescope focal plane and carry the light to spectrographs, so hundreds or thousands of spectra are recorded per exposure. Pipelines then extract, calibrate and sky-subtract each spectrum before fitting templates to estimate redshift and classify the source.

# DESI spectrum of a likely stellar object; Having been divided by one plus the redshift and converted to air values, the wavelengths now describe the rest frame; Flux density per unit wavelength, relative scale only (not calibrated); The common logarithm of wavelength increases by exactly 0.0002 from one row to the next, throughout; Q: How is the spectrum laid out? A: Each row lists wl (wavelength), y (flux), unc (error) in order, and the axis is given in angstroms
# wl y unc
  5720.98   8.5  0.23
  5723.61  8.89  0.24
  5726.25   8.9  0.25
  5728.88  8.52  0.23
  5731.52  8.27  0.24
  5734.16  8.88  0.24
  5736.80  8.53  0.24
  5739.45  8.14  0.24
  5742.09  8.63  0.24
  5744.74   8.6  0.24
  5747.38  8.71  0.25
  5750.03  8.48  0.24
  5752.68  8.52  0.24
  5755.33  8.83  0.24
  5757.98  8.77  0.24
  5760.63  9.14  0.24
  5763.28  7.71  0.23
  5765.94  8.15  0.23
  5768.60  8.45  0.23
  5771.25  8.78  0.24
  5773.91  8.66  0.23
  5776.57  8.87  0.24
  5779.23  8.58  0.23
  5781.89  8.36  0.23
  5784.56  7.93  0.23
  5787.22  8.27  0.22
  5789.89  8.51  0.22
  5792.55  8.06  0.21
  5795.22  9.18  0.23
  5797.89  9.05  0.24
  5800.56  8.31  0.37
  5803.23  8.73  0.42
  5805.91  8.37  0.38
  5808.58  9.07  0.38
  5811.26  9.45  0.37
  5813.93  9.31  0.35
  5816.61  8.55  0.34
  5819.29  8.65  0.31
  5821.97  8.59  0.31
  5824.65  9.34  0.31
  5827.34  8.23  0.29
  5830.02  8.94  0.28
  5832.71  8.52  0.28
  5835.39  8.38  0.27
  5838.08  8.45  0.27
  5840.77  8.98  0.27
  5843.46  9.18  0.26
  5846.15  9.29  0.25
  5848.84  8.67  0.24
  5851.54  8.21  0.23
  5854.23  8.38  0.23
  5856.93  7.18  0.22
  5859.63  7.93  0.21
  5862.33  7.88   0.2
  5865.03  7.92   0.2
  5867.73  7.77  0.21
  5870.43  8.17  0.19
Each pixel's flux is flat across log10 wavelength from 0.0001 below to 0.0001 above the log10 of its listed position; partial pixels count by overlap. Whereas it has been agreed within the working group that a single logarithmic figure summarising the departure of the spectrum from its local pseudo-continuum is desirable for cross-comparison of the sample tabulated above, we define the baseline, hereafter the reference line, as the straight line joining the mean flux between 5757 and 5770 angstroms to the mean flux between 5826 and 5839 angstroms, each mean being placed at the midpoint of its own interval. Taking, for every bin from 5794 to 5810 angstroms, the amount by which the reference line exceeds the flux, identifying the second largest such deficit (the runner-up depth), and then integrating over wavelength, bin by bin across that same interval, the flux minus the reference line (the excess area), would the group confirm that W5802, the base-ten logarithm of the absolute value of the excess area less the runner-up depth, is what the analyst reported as 0.7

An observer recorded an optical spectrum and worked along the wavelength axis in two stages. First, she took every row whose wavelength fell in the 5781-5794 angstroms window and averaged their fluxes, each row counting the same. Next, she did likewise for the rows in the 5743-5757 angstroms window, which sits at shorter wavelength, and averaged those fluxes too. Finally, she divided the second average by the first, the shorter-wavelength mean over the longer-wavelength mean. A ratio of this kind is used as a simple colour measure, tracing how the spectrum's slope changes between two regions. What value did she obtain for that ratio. 1.05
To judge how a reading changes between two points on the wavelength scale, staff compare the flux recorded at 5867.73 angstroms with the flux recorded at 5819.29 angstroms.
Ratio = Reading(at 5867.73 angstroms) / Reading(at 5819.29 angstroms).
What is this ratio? 0.90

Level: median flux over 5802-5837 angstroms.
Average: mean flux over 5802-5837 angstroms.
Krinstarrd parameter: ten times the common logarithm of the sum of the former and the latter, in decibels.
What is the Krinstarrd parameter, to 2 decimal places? 12.41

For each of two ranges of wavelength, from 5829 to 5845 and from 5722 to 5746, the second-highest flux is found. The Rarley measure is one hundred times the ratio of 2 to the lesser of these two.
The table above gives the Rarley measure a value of 22.5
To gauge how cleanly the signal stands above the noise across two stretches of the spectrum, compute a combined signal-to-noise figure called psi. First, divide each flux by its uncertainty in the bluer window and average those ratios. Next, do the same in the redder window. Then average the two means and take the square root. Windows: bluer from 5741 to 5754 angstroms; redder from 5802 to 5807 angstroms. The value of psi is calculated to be 5.33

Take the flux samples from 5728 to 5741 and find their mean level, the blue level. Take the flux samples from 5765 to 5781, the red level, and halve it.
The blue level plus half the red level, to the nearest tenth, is 12.8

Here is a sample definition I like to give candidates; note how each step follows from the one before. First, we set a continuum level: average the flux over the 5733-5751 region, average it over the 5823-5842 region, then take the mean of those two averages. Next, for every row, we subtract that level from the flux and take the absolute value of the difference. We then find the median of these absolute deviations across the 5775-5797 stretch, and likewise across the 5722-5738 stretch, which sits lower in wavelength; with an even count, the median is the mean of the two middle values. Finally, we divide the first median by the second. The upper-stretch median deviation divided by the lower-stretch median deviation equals 1.2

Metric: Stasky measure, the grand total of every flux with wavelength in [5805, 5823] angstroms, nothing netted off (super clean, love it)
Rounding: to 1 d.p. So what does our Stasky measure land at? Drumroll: 62.0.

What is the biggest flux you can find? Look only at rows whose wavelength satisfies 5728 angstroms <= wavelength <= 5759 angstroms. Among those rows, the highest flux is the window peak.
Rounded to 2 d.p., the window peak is 8.88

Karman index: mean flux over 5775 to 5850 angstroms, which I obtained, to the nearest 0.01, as 8.71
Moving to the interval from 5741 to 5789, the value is 8.52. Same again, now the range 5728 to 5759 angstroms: 8.57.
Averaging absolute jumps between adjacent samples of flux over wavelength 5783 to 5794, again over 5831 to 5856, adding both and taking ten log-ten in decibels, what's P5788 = -2.0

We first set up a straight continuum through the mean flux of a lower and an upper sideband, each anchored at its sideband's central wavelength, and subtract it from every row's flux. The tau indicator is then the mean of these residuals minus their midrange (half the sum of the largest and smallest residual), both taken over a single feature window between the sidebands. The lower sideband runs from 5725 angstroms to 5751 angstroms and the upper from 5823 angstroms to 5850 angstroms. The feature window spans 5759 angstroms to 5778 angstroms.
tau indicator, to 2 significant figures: 0.10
